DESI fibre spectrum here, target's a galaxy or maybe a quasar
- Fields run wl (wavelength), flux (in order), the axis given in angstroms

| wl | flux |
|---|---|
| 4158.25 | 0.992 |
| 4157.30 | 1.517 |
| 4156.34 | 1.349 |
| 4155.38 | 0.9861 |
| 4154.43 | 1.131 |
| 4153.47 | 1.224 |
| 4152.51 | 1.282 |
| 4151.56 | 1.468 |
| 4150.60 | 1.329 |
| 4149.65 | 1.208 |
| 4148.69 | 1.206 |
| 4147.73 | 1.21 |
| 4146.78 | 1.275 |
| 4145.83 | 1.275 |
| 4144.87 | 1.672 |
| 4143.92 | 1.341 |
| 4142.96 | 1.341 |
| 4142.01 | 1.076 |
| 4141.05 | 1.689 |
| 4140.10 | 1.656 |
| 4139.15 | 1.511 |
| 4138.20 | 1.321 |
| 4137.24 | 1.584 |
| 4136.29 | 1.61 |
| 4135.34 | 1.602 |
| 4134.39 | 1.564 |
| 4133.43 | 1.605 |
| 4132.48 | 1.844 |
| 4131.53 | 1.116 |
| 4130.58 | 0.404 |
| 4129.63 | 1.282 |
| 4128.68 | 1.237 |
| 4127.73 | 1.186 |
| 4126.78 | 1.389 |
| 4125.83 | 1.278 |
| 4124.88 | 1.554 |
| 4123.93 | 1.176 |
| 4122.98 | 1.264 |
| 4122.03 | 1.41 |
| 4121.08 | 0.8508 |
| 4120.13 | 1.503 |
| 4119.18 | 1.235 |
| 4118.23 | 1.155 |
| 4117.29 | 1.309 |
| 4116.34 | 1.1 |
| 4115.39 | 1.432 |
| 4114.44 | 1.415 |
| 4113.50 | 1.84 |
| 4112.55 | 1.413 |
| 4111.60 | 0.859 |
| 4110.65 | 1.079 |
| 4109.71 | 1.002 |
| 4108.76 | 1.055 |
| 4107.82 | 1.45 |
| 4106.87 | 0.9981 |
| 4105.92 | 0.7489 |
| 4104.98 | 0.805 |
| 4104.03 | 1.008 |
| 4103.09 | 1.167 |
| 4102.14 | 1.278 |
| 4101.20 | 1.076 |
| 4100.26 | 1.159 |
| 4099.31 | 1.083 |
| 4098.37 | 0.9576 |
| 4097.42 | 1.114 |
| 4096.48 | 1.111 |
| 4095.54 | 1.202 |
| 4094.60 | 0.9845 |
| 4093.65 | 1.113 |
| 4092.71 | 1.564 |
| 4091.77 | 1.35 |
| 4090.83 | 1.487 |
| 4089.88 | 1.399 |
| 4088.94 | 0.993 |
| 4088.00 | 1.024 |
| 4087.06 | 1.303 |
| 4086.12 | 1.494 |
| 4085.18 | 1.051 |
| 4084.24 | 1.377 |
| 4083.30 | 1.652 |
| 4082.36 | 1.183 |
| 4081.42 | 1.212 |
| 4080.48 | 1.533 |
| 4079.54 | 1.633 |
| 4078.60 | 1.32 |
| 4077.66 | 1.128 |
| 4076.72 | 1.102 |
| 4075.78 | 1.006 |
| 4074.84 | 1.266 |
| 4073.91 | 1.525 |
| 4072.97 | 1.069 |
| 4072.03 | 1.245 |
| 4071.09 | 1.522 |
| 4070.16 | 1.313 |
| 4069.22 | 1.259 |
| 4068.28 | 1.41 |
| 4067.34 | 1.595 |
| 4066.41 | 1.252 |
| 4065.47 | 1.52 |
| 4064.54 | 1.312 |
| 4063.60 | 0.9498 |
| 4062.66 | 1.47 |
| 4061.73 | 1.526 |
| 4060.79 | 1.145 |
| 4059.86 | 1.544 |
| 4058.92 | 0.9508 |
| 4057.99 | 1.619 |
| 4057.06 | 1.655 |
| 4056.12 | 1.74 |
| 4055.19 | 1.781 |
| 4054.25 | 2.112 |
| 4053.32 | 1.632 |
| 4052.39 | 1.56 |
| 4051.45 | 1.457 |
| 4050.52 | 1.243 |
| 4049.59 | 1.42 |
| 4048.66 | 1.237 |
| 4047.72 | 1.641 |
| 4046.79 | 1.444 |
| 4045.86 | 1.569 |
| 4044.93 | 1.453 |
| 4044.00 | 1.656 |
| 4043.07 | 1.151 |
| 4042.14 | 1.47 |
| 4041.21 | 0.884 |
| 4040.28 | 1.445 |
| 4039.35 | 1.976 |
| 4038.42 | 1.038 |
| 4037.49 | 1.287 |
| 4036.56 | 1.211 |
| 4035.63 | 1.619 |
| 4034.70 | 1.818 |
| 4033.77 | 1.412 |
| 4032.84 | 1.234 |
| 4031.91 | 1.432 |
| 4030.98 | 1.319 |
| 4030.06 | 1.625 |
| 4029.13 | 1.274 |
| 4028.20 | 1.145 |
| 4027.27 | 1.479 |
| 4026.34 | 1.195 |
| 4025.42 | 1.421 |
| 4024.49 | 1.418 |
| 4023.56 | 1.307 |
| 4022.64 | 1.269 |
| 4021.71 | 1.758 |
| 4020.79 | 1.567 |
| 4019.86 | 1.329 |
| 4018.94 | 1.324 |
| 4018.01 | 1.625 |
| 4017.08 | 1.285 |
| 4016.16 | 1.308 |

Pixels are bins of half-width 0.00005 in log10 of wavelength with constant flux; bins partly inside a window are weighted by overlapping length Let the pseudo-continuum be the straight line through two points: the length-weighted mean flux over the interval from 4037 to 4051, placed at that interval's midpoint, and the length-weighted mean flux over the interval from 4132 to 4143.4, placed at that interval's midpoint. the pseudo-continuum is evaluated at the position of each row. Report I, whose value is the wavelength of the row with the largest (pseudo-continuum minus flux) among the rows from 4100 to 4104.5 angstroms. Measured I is 4104.03 angstroms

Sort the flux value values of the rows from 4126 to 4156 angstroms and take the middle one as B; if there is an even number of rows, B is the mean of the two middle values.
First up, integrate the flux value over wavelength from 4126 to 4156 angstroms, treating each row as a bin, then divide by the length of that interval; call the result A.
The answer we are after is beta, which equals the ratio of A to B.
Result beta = 1.02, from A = 1.34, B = 1.32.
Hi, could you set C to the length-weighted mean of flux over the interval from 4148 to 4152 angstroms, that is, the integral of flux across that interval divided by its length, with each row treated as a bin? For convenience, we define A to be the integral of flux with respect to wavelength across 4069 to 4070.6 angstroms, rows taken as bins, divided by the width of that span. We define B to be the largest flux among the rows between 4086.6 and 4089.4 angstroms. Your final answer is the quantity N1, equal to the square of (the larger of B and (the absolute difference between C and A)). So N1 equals 1.7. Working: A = 1.29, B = 1.303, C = 1.29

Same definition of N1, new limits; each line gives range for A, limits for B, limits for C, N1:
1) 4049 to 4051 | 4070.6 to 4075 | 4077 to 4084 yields 2.3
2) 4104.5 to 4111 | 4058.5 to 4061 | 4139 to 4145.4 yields 2.4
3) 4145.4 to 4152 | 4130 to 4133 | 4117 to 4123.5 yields 3.4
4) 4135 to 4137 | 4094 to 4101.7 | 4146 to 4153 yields 1.4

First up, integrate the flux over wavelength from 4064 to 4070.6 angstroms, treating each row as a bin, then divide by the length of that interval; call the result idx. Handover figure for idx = 1.37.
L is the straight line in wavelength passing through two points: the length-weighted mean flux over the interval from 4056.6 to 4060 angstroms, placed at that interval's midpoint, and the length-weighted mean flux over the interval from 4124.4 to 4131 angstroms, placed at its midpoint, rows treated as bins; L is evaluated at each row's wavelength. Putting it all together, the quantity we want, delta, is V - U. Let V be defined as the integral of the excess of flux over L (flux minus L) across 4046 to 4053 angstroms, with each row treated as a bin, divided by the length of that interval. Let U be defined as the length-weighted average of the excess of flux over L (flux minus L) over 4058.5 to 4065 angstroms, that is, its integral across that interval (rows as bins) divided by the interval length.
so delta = 0.12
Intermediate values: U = -0.15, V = -0.02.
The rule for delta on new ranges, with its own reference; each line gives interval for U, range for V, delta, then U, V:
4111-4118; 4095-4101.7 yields -0.28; 0.09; -0.20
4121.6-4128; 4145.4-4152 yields 0.04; 0.12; 0.16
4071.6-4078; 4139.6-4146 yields 0.48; -0.18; 0.30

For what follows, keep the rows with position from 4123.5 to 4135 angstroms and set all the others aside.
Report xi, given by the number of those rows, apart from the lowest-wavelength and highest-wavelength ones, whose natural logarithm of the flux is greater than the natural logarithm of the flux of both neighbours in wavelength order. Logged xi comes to 4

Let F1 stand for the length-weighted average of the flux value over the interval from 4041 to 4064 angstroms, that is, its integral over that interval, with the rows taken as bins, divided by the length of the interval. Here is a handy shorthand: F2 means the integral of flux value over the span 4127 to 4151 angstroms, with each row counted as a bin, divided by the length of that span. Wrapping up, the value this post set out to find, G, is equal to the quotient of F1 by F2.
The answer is 1.07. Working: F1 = 1.46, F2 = 1.37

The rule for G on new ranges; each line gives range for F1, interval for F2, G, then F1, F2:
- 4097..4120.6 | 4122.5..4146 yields 0.84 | 1.17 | 1.38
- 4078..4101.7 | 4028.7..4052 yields 0.89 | 1.25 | 1.41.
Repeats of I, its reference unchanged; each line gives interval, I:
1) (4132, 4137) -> 4134.39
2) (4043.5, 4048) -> 4046.79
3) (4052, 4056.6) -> 4052.39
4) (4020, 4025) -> 4022.64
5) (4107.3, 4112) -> 4111.60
